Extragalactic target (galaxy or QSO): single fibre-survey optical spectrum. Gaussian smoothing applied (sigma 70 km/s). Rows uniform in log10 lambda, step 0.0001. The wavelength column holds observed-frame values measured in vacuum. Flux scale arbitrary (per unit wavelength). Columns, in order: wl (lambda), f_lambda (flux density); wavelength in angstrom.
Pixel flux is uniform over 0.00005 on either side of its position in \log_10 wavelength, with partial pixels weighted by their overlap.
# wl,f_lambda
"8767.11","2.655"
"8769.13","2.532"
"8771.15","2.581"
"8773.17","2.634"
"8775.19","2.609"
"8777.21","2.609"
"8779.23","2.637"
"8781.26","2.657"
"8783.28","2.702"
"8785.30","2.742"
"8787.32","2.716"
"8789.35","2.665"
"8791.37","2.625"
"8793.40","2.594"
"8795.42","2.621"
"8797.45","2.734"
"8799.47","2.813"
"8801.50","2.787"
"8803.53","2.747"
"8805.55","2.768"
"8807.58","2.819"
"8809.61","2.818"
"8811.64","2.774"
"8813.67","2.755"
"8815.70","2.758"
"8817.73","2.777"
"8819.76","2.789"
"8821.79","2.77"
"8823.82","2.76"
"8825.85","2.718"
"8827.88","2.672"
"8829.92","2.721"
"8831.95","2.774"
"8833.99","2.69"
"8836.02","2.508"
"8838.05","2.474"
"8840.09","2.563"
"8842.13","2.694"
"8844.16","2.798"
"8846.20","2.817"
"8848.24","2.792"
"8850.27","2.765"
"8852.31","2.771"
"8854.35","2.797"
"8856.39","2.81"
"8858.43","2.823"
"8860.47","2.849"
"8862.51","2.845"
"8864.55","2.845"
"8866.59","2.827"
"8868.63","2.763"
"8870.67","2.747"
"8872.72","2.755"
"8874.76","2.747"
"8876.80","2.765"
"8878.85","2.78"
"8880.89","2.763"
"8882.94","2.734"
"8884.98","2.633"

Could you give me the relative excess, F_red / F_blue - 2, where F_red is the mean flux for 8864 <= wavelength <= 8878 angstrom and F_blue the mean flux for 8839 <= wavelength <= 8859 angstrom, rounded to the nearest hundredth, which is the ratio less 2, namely -0.99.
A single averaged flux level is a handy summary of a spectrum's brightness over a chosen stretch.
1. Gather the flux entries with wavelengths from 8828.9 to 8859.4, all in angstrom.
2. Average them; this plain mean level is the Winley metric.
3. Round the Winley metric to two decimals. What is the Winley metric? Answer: 2.72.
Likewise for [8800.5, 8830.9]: 2.76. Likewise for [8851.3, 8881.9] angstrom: 2.79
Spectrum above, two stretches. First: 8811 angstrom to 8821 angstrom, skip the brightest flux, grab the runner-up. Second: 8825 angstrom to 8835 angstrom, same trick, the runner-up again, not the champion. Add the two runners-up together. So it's 5.50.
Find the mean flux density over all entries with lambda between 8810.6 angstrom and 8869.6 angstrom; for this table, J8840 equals 2.75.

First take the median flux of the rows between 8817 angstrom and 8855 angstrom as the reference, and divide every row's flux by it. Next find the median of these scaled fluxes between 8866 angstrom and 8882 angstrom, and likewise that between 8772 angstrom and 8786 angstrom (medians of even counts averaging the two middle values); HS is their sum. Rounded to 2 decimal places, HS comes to 1.95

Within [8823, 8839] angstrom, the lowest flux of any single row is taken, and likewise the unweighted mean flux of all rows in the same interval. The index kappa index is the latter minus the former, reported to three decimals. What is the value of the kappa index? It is 0.191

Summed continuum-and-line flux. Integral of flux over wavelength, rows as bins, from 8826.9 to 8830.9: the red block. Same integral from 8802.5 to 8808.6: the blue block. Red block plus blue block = 28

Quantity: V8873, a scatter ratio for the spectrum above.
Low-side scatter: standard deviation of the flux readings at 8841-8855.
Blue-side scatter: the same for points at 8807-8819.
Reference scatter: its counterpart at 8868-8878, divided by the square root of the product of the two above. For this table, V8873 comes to 0.25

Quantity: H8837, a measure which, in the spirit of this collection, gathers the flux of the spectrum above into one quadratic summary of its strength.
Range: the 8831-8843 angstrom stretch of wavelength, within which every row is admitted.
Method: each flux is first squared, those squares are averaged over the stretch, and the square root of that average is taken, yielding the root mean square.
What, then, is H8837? 2.62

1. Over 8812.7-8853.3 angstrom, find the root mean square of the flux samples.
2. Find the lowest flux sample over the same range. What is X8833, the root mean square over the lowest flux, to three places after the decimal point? 1.099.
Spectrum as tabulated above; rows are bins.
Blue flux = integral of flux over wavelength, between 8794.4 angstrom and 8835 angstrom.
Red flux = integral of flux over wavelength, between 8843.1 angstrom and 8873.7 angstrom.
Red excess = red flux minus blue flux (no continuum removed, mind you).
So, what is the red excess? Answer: -26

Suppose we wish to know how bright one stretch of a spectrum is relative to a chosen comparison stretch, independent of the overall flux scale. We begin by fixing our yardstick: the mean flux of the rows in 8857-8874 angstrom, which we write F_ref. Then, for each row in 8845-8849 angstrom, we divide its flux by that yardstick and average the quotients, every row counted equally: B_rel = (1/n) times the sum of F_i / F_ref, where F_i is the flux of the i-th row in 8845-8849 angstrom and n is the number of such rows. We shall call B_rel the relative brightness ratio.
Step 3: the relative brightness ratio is 1.00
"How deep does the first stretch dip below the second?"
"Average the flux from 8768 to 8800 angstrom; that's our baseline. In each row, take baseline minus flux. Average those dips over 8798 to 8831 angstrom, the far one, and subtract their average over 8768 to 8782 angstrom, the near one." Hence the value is -0.16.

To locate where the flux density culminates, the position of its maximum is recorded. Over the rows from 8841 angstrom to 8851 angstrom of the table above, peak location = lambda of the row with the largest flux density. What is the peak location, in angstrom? 8846.20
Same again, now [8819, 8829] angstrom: 8819.76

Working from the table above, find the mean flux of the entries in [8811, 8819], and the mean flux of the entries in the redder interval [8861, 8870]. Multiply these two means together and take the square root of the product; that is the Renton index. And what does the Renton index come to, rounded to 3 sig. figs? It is 2.79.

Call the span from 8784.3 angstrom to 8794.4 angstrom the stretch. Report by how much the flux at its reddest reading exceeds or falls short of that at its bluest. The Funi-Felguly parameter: -0.15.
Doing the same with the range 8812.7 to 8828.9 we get -0.08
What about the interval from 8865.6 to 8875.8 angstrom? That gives -0.08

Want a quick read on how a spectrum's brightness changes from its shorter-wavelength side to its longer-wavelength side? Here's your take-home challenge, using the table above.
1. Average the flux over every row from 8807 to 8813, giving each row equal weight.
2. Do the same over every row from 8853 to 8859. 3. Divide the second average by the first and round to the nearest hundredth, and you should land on 1.00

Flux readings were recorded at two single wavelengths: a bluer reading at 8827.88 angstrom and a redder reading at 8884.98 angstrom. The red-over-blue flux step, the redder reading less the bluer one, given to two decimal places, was -0.04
